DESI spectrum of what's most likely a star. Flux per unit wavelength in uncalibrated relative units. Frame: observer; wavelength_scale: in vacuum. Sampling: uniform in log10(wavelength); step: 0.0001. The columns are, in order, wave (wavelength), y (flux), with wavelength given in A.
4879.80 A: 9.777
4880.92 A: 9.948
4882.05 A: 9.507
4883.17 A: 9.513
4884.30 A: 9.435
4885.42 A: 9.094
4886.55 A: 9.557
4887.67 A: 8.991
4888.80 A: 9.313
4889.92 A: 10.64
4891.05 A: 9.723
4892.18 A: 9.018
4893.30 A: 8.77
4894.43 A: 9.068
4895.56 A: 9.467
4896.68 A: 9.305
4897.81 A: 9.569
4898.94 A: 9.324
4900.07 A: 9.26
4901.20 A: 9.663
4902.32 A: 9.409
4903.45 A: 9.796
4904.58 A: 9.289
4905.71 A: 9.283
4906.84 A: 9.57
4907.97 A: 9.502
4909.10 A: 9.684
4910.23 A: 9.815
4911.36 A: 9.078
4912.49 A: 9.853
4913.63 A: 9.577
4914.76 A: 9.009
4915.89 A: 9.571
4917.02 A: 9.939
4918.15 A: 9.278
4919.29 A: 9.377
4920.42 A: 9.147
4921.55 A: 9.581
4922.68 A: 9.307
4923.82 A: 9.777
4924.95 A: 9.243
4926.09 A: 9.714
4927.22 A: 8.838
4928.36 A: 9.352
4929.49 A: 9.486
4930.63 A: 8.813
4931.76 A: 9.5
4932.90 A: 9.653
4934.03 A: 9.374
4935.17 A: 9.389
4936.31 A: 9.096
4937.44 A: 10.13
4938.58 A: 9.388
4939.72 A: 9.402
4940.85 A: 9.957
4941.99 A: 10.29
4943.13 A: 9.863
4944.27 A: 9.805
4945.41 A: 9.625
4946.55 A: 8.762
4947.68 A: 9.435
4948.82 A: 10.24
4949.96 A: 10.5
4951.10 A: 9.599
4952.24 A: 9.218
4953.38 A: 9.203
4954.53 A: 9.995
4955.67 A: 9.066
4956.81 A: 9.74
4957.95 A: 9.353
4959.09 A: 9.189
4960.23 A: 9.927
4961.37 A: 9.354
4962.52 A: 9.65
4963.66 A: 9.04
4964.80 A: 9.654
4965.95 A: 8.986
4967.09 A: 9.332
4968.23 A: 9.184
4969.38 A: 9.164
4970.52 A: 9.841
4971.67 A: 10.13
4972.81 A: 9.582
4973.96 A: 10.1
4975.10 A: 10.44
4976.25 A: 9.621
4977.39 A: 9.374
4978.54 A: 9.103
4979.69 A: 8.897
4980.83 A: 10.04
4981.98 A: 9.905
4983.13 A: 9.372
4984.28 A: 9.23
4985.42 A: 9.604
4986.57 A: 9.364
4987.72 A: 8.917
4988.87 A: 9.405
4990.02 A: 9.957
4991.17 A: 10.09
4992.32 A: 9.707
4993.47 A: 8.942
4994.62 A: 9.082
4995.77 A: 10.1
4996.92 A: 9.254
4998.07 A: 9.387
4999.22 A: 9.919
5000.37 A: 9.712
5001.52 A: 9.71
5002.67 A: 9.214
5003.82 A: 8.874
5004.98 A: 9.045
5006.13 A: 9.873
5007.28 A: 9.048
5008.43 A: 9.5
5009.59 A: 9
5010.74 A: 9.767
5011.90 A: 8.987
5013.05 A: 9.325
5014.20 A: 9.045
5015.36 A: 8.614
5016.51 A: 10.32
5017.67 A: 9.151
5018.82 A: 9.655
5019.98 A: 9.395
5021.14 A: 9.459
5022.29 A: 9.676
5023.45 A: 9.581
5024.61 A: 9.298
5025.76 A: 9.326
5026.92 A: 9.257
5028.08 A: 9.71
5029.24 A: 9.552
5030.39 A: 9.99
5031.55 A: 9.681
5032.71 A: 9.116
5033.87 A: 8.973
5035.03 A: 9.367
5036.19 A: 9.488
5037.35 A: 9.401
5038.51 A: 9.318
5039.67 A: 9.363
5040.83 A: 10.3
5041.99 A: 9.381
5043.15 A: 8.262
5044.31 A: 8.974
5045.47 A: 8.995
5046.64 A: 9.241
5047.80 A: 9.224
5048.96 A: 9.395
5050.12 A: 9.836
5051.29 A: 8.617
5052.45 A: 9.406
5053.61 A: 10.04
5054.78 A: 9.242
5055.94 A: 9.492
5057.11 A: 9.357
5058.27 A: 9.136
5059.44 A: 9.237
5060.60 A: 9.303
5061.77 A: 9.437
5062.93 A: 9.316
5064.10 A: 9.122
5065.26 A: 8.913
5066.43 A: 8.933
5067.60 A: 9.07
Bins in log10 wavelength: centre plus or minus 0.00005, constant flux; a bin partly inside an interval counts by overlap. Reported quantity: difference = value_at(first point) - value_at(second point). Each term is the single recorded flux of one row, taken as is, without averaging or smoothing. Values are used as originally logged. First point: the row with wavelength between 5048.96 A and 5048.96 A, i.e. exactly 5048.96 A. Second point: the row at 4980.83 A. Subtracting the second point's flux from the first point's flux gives -0.6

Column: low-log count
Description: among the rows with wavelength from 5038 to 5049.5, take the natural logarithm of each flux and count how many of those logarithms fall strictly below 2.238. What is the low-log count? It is 7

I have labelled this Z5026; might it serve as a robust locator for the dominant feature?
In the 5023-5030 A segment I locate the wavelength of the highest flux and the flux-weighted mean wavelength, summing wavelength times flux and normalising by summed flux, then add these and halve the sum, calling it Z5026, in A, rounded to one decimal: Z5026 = 5027.2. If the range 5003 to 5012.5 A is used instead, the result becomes 5007.0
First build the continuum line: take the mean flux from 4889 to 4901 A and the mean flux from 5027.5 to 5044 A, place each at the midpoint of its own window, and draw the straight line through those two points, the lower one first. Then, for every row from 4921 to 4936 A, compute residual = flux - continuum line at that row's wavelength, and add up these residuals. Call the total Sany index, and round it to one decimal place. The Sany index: -0.4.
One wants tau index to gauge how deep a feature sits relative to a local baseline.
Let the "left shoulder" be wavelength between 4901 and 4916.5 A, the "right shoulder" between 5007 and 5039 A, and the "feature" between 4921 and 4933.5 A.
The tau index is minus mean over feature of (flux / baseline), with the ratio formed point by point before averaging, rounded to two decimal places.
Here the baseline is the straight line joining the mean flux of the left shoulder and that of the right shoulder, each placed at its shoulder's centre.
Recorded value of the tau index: -0.99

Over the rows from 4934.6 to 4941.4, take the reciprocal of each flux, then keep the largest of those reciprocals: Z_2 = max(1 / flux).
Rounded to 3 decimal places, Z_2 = 0.110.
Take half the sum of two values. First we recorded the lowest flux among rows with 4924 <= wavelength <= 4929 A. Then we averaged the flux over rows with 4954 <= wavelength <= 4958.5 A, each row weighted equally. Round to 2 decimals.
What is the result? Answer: 9.19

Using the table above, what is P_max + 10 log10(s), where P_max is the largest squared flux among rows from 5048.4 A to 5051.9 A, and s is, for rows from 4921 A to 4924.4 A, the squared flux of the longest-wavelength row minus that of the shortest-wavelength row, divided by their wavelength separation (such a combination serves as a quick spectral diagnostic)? 99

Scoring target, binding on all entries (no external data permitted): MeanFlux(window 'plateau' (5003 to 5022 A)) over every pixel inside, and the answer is 9.32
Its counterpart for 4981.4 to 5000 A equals 9.51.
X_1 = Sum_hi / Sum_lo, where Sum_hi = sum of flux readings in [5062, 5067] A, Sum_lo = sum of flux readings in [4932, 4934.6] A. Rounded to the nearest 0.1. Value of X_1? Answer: 1.9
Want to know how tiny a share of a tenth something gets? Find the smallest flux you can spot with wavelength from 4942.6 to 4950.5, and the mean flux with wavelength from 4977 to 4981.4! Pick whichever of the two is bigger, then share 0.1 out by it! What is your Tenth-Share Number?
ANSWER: 0.0107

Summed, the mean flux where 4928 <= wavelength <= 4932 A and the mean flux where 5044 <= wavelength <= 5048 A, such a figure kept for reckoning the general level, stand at 18.4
